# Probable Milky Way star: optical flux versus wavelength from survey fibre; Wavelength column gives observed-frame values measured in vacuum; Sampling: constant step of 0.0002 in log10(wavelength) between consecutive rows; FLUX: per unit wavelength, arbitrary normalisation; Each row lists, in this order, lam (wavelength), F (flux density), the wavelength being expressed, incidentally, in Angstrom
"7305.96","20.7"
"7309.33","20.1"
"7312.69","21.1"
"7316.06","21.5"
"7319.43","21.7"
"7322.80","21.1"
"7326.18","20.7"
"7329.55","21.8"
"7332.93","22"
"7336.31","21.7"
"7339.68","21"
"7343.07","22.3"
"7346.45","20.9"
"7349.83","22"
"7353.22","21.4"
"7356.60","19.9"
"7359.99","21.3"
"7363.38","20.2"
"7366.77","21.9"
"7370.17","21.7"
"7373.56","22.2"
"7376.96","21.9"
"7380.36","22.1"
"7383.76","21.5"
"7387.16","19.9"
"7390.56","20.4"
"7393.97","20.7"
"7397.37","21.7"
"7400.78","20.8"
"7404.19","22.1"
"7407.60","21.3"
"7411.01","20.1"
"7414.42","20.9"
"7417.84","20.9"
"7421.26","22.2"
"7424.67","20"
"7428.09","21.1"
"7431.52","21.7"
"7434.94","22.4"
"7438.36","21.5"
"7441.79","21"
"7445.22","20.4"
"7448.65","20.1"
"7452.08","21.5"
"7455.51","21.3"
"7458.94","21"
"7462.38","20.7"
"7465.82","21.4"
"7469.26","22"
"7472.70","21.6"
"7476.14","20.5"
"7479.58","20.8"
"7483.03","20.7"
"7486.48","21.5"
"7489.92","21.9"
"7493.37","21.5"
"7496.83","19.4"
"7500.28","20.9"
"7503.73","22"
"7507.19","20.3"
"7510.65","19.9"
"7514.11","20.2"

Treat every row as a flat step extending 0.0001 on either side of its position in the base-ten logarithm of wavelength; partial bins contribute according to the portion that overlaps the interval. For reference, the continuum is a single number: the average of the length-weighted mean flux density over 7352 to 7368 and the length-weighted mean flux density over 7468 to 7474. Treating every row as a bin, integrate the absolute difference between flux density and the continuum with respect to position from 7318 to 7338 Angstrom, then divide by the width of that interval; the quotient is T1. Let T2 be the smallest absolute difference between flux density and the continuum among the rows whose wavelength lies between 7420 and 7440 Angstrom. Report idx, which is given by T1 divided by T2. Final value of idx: 3.1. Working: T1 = 0.45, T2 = 0.15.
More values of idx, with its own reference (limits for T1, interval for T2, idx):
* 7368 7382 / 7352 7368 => 13.6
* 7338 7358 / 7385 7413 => 11.7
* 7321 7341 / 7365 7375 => 1.3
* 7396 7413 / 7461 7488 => 13.0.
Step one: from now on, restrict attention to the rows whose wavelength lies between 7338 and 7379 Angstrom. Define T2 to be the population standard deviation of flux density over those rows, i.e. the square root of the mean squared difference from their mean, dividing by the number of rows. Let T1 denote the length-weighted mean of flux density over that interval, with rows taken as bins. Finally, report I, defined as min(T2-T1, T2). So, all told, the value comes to -20.66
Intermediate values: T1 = 21.4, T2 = 0.736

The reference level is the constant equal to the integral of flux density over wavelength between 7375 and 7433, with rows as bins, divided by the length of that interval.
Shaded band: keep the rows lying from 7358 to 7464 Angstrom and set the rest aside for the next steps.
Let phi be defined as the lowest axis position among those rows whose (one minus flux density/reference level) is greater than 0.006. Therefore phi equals 7363.38 Angstrom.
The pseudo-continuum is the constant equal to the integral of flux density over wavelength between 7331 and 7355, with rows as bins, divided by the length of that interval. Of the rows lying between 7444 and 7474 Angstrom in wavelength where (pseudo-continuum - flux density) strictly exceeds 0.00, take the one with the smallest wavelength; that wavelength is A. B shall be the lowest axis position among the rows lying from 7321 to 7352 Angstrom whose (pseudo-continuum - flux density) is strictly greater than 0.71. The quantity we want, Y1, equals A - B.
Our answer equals 119.0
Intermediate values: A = 7445.22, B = 7326.18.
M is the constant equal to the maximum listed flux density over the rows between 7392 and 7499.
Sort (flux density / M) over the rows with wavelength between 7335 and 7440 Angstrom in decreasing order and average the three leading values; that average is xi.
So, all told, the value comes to 0.996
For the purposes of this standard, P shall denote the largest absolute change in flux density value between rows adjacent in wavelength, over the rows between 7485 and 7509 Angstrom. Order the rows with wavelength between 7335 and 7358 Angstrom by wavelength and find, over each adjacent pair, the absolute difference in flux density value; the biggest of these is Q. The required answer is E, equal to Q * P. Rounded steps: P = 2.1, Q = 1.5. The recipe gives 3.15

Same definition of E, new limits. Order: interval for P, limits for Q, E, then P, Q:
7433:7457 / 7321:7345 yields 1.82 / 1.4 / 1.3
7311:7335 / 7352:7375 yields 1.87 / 1.1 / 1.7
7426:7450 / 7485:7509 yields 1.89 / 0.9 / 2.1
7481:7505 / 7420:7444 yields 4.62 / 2.1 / 2.2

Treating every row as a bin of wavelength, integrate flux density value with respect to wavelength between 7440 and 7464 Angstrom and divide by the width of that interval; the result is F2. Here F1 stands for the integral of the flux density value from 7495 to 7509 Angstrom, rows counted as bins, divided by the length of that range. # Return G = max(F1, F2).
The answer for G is 20.9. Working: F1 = 20.6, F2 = 20.86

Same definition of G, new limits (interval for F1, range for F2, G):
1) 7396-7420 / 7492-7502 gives 21.1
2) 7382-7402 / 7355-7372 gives 21.0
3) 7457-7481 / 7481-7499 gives 21.2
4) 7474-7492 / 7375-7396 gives 21.1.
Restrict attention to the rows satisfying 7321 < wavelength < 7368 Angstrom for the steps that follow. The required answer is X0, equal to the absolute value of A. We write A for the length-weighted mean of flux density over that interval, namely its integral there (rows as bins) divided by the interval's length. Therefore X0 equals 21.3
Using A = 21.30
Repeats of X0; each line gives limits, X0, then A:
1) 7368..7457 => 21.2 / 21.21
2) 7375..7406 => 21.2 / 21.24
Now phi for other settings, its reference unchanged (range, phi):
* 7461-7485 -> 7462.38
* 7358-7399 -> 7363.38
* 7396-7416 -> 7400.78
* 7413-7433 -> 7414.42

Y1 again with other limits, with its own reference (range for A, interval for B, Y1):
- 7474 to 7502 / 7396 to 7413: 75.4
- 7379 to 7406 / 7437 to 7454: -61.5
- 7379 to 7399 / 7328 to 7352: 37.3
